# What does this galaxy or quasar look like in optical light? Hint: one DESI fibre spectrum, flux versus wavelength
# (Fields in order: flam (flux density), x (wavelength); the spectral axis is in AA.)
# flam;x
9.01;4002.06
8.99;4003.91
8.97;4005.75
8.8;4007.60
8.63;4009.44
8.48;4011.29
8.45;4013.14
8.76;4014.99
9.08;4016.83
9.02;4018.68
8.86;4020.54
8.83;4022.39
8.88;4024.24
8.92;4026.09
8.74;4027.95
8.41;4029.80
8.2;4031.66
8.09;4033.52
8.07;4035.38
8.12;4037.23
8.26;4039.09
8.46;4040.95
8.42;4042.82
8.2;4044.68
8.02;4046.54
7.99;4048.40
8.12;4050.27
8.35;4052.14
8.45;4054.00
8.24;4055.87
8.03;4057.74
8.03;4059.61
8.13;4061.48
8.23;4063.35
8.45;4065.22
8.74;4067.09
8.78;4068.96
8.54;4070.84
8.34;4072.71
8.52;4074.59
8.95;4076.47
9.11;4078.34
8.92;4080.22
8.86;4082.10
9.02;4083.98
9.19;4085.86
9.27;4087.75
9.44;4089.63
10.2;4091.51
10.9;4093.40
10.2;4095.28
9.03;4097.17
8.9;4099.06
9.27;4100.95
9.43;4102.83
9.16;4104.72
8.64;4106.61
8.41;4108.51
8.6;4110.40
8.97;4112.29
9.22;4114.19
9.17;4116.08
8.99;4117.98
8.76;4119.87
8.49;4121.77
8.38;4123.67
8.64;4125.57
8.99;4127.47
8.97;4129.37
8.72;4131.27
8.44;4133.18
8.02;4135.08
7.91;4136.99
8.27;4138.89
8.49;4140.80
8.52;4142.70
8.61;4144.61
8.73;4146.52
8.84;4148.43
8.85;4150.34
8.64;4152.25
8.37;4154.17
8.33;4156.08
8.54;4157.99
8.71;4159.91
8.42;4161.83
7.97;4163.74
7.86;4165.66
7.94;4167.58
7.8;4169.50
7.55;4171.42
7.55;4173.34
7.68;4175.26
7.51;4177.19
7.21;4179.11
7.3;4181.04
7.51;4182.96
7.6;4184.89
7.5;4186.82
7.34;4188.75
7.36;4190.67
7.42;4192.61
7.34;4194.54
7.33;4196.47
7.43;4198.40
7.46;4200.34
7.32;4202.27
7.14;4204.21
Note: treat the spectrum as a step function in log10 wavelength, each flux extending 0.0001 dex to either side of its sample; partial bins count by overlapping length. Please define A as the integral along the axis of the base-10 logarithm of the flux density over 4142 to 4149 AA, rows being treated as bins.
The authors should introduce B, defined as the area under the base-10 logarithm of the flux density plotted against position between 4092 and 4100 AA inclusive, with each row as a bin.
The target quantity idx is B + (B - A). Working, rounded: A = 6.56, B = 7.91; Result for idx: 9.2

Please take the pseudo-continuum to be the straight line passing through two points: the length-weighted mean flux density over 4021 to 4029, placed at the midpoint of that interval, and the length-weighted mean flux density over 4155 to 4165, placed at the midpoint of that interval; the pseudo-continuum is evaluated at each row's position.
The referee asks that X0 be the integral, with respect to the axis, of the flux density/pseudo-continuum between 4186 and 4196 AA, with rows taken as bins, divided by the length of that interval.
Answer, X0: 0.89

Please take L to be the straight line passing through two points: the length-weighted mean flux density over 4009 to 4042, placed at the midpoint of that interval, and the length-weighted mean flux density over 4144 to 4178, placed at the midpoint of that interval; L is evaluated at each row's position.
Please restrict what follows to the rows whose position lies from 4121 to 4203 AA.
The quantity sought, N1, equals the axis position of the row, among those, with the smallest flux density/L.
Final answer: 4179.11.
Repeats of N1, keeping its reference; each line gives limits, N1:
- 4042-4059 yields 4048.40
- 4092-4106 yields 4099.06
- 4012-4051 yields 4048.40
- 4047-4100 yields 4048.40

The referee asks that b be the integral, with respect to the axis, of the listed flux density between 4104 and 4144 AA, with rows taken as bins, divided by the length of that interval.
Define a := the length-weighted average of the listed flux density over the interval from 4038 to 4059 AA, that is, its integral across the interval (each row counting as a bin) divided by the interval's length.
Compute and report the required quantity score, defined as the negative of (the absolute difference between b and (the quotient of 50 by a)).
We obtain -2.6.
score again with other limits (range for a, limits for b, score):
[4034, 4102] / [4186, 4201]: -1.7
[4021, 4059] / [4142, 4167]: -2.5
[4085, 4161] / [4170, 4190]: -1.8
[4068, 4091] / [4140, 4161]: -3.0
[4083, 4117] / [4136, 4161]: -3.1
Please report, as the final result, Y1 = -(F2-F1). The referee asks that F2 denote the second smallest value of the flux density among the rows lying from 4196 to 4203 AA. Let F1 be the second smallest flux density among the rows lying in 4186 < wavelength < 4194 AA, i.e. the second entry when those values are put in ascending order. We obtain 0.0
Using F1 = 7.36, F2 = 7.33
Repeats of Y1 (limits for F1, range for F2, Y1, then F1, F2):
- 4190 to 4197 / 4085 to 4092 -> -1.9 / 7.34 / 9.27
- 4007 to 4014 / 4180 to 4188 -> 1.0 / 8.48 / 7.5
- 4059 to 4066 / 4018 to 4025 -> -0.7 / 8.13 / 8.86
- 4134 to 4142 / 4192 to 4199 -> 0.7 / 8.02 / 7.34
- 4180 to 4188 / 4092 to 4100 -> -1.5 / 7.5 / 9.03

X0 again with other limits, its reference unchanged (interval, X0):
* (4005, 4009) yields 0.99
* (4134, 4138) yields 0.94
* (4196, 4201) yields 0.90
